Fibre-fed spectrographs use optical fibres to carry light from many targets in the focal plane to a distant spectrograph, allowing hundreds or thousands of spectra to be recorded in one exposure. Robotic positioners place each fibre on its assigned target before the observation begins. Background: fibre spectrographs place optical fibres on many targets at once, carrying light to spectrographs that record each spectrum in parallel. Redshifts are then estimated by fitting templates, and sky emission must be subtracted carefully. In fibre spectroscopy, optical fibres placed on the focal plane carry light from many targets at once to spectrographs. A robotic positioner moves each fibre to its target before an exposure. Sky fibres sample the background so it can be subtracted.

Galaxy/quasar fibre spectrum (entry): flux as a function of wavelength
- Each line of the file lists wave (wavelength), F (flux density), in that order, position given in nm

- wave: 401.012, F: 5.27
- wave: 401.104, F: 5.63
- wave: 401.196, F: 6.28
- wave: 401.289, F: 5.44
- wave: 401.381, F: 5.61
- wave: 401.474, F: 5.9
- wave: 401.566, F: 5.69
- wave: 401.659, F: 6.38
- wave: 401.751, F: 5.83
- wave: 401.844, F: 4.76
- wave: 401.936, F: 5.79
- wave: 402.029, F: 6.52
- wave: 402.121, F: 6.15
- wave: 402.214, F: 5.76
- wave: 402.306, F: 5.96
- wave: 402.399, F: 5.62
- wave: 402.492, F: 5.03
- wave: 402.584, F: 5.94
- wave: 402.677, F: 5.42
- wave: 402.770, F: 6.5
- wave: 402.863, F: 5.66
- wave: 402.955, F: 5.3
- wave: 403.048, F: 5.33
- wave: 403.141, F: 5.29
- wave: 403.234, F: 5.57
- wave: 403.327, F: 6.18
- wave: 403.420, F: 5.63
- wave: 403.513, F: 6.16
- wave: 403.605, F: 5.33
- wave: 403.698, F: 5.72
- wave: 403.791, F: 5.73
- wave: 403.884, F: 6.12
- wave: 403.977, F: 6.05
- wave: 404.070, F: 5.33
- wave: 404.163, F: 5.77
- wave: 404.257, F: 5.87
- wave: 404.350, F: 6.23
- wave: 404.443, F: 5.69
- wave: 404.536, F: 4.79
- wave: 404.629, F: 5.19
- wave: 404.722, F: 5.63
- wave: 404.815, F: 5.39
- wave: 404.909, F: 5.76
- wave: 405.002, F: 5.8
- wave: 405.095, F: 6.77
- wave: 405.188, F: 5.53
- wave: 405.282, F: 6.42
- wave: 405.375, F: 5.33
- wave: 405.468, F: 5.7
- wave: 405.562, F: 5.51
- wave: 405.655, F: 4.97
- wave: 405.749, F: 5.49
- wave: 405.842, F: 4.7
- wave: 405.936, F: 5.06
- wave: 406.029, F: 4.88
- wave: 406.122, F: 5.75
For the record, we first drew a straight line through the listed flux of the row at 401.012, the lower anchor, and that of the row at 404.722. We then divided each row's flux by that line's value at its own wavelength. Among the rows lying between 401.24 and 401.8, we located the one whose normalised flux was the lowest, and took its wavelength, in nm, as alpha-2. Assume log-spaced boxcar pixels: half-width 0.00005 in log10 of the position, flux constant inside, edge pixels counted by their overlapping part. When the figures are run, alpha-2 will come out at 401.289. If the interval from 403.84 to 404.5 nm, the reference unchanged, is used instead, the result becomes 404.070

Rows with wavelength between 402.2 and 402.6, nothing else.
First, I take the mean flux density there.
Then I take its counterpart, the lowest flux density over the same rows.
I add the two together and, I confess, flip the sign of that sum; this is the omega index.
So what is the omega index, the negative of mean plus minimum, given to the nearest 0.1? -10.7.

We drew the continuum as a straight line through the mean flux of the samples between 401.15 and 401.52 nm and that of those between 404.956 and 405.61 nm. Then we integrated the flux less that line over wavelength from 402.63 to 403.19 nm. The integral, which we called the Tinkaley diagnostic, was -0.14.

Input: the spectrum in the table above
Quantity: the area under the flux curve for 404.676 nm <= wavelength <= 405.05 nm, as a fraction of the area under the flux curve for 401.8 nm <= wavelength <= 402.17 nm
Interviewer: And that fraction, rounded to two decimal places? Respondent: 0.98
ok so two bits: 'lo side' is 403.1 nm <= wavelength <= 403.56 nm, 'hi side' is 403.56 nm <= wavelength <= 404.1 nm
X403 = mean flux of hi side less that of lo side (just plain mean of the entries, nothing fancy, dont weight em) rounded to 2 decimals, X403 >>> -0.05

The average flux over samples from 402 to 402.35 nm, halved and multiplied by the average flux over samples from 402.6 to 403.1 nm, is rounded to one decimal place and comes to 17.2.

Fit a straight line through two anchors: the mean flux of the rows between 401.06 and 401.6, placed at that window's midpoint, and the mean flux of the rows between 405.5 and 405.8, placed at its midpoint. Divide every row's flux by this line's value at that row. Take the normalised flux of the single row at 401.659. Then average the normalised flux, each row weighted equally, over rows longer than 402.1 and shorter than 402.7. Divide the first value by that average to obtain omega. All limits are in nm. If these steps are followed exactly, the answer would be 1.11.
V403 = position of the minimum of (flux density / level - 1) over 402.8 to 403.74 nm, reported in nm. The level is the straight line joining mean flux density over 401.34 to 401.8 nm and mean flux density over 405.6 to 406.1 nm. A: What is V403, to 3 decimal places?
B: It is 402.955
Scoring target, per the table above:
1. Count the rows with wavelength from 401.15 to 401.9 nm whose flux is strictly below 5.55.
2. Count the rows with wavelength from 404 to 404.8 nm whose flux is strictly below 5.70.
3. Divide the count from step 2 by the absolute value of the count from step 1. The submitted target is 2.5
